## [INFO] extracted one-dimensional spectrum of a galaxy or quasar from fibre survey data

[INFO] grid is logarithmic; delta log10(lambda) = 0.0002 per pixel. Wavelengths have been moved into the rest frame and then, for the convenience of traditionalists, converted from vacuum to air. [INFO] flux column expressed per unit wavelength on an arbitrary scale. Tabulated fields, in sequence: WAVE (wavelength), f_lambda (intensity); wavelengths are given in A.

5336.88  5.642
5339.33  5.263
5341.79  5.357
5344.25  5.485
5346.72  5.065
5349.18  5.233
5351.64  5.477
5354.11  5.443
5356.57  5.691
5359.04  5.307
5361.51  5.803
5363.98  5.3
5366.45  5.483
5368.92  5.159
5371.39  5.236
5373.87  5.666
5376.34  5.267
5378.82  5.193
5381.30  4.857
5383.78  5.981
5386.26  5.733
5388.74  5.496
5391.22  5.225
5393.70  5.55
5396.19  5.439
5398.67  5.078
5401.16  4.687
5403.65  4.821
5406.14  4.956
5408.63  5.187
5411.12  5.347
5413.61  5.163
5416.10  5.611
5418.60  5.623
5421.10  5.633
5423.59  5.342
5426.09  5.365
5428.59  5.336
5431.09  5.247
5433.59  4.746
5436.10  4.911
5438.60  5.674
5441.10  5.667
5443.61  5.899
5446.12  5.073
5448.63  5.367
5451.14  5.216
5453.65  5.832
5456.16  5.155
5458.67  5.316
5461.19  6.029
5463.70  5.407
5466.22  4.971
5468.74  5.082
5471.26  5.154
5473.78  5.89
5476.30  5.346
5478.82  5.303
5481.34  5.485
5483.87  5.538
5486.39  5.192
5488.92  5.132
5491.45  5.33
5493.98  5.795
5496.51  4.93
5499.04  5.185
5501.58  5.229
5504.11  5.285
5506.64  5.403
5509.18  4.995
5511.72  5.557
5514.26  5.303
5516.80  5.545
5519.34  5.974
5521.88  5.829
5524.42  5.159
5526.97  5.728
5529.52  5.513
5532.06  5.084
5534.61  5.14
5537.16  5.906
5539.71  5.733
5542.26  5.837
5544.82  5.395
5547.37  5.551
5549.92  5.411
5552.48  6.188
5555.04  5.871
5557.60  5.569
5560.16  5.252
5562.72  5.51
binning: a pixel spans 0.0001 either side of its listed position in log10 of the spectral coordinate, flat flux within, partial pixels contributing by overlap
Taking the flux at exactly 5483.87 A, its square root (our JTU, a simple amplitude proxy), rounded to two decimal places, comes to 2.35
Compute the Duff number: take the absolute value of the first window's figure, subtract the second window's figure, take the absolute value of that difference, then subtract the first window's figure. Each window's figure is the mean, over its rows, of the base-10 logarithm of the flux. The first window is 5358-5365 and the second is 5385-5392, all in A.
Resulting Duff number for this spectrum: -0.736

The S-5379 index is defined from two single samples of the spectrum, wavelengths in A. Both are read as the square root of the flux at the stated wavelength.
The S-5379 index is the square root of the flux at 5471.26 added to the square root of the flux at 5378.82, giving 4.55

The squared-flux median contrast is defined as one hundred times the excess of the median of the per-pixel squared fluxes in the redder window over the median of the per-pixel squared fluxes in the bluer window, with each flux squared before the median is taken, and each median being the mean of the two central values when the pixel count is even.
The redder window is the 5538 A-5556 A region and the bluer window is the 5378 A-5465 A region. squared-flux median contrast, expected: 433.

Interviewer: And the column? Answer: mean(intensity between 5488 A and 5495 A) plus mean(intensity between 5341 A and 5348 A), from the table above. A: 10.7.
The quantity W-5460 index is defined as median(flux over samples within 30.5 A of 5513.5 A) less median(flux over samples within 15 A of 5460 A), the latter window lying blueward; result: 0.10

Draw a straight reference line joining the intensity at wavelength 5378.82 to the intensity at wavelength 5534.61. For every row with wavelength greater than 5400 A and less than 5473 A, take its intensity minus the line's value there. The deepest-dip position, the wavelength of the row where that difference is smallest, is 5401.16 A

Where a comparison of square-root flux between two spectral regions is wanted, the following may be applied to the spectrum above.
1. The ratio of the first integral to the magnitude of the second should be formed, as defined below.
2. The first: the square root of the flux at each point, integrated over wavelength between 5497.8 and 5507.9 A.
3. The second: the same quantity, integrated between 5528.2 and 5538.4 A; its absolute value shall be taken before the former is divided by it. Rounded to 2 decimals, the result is 0.98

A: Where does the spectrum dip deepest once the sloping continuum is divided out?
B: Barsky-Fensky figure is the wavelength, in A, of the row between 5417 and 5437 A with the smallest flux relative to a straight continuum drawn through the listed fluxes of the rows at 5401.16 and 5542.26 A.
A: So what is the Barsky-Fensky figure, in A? 5433.59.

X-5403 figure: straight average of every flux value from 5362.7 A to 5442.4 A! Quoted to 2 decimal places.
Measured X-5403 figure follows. 5.31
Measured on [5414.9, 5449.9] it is 5.39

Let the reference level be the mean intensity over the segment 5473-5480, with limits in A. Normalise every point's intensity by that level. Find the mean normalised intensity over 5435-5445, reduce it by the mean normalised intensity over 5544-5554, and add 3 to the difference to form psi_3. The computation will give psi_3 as 2.98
